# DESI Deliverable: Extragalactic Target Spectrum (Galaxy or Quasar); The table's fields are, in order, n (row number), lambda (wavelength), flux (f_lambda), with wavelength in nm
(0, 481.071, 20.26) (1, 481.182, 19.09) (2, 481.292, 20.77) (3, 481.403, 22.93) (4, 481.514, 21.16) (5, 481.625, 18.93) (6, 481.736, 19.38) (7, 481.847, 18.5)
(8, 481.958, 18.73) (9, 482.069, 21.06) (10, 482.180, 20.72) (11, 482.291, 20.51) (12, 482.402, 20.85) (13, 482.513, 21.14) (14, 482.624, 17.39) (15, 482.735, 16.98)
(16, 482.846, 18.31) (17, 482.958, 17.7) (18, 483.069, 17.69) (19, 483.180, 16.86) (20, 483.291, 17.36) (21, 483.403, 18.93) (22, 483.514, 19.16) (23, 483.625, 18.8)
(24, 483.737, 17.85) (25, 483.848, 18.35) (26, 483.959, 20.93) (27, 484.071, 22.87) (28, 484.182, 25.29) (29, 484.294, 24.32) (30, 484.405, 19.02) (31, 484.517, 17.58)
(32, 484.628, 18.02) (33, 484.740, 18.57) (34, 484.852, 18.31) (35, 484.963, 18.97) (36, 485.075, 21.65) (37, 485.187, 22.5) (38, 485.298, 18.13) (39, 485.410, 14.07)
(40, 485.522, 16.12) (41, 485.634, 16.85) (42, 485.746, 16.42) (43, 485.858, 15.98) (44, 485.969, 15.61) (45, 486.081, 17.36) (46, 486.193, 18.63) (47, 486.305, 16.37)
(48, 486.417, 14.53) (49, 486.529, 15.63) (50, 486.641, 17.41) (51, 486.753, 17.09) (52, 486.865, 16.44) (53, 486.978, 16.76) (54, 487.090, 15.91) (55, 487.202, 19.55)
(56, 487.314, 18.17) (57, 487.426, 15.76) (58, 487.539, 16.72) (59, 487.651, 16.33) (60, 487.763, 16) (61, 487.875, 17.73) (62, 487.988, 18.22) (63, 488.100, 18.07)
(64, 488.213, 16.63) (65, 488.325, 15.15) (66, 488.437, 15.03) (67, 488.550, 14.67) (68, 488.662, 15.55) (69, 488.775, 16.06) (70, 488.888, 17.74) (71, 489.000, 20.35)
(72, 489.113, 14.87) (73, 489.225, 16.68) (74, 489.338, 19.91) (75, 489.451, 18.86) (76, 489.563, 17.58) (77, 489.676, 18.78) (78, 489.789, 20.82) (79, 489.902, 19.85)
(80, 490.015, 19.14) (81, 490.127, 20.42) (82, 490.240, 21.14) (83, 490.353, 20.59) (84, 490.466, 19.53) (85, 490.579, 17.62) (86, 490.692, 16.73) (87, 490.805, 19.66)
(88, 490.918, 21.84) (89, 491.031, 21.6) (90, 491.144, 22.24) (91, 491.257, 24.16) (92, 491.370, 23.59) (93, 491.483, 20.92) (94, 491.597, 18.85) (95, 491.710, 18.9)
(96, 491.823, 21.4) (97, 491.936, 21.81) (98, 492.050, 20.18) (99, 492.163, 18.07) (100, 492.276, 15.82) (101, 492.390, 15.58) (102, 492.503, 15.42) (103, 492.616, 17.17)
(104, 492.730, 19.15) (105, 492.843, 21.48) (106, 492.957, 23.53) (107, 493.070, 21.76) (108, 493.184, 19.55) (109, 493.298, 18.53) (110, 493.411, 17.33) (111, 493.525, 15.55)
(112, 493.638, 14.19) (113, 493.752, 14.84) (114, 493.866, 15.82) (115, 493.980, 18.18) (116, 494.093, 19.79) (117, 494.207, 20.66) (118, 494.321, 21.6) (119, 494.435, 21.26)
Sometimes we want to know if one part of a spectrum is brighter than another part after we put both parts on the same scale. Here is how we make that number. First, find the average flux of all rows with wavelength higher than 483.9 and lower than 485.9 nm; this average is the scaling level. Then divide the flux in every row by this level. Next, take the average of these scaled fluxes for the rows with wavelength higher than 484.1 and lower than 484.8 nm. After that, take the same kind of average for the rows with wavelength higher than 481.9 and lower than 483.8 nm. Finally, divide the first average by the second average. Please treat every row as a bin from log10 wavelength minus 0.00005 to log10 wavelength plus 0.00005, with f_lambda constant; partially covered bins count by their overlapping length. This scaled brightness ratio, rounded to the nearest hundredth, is 1.09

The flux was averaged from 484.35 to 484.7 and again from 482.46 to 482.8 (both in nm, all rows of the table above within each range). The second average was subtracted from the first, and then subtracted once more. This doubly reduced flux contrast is -18.8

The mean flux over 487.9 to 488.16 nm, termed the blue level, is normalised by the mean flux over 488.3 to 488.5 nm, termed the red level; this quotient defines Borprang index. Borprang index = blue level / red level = 1.2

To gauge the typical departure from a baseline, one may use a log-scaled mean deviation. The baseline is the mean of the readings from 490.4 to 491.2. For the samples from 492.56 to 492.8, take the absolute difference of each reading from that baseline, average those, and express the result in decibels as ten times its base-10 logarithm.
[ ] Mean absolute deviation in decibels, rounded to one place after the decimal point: 2.4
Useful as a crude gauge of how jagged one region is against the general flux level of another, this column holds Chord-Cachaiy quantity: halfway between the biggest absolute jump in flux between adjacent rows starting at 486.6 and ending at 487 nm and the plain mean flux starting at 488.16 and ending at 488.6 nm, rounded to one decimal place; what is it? 8.0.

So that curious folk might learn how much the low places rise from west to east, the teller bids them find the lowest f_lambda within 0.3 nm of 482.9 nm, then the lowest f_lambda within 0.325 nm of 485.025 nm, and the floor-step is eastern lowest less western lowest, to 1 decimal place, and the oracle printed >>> 1.3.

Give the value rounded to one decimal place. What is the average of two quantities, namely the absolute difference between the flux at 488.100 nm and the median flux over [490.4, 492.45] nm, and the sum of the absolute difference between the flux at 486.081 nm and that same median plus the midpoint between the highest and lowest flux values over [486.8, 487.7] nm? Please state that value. 11.0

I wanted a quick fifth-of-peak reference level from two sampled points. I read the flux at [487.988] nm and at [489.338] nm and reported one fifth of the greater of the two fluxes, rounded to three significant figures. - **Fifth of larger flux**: 3.98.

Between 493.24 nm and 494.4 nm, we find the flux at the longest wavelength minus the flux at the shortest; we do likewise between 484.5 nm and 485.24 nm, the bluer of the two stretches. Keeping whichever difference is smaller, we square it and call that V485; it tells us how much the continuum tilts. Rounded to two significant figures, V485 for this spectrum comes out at 9.4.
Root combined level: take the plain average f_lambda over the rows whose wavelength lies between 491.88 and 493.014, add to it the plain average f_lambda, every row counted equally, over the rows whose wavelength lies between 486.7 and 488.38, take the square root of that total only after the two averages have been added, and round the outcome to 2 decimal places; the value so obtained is 5.98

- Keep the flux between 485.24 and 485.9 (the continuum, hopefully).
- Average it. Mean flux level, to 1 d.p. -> 16.3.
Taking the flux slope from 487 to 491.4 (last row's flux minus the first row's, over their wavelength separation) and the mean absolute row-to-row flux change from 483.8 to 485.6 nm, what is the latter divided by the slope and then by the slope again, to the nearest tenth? 0.6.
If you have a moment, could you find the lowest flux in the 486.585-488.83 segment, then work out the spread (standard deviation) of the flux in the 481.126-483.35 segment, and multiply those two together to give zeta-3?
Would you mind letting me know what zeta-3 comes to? 25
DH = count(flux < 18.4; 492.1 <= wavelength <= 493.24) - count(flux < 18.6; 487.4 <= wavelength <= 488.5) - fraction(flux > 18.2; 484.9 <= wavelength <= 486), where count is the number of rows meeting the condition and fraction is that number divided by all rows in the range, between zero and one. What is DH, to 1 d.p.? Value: -5.3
